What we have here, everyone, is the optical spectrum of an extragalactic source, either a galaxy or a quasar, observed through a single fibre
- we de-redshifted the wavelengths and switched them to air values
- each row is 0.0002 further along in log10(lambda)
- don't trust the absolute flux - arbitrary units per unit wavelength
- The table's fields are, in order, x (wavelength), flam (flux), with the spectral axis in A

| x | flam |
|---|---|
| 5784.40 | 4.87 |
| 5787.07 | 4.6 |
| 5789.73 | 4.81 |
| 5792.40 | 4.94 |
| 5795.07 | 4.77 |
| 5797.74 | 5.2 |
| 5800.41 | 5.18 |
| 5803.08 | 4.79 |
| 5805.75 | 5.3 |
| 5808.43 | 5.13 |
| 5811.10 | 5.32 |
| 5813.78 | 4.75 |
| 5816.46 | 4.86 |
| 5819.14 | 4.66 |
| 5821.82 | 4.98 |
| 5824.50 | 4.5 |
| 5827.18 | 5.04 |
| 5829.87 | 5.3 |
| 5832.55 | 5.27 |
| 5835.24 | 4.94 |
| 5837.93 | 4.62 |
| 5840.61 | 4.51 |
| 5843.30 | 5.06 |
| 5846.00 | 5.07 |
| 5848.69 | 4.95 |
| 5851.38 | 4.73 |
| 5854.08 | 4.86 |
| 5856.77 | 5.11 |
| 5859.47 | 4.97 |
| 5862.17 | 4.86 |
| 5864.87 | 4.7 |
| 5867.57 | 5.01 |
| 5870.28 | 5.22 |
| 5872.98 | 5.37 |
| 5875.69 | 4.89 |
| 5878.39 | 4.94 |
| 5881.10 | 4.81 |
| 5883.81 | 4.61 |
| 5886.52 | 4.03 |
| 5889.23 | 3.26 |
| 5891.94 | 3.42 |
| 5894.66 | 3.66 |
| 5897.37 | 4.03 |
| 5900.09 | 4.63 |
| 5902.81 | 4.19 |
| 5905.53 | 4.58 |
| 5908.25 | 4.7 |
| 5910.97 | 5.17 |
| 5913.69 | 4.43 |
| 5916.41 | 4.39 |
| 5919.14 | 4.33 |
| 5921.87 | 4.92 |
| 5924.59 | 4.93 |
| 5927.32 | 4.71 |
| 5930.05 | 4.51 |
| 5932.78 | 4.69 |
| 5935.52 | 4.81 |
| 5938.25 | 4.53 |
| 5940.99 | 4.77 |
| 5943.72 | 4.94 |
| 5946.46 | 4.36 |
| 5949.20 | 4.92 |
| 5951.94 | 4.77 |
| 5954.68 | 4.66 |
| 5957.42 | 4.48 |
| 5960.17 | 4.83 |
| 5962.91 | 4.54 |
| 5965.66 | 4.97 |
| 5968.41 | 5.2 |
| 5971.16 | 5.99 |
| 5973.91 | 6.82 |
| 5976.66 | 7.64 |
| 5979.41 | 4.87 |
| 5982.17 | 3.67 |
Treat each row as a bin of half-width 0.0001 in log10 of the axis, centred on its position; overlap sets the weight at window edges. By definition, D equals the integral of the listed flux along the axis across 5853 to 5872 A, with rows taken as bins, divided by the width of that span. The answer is 5.0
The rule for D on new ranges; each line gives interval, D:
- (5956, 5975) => 5.2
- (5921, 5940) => 4.7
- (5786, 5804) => 4.9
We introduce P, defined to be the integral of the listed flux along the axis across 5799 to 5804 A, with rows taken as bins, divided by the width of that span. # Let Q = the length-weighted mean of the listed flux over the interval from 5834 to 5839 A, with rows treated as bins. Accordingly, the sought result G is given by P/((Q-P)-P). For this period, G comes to -0.96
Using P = 5.01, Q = 4.8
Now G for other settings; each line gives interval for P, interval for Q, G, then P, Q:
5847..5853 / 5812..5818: -1.00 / 4.86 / 4.8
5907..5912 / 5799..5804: -1.02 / 4.93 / 5.0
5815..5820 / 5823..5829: -1.01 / 4.77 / 4.8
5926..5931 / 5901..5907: -0.96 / 4.62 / 4.4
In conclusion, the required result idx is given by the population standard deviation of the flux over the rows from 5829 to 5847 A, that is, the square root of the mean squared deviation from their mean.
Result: 0.28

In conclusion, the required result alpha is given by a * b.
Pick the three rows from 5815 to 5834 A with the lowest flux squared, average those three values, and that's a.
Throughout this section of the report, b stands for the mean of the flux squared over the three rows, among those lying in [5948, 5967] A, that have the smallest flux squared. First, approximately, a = 21.9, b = 20.8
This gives 455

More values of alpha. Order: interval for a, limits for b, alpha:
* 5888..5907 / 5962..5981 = 274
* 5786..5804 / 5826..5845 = 491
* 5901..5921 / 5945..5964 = 369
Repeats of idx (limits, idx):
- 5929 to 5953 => 0.19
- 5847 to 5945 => 0.47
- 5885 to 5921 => 0.52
